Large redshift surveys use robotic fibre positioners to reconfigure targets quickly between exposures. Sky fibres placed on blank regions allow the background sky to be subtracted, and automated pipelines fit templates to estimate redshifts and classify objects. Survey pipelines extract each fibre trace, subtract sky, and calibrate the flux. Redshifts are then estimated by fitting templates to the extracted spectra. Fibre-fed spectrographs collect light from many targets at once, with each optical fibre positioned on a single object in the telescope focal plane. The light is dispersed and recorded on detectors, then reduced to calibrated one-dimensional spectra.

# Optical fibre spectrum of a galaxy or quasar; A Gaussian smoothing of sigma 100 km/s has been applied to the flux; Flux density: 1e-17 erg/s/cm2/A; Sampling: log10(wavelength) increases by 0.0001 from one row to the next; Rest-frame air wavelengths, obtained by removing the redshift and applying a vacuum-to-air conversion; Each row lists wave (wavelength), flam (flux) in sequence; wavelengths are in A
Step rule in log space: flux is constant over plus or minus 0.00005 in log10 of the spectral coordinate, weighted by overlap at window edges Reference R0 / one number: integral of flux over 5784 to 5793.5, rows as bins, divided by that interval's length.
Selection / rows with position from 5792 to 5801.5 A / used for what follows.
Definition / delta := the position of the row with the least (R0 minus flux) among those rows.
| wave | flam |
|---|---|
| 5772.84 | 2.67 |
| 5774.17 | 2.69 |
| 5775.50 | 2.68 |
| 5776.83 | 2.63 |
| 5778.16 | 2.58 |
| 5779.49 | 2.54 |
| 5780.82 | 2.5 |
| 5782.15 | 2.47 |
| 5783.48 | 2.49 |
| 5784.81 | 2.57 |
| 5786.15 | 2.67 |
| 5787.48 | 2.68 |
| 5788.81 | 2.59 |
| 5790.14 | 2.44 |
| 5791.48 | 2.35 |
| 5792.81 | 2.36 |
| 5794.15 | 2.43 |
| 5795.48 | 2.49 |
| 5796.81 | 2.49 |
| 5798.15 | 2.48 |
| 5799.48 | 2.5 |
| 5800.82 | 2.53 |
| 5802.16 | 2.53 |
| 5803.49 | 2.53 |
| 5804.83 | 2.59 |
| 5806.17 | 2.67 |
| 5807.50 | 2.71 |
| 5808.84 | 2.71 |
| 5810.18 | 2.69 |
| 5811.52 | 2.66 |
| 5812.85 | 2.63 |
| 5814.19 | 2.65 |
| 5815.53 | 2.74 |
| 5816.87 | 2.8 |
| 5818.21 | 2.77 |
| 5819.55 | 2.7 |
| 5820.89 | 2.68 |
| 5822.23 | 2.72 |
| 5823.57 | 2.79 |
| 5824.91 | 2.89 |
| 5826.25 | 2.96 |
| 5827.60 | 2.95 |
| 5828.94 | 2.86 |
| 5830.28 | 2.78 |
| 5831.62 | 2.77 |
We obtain 5800.82 A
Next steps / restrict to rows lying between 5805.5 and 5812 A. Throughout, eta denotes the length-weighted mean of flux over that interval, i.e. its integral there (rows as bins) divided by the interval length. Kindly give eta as 2.69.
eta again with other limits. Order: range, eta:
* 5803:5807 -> 2.60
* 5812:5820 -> 2.72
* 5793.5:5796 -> 2.46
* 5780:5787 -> 2.54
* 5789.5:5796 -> 2.41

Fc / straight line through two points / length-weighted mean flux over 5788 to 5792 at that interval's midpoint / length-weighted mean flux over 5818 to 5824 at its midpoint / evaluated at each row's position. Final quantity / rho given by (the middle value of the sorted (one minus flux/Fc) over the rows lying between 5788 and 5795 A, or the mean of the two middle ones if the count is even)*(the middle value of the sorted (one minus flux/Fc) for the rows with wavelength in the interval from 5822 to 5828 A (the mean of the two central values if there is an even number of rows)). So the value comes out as -0.0014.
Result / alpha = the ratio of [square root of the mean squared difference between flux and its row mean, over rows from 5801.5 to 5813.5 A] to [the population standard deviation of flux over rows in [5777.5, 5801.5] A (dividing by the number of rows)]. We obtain 0.77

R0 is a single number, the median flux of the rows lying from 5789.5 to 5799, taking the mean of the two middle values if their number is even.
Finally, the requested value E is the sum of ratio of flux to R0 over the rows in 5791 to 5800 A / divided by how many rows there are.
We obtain 1.00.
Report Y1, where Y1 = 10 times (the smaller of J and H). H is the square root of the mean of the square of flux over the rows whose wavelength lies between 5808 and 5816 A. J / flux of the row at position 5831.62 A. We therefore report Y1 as 26.8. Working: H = 2.68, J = 2.77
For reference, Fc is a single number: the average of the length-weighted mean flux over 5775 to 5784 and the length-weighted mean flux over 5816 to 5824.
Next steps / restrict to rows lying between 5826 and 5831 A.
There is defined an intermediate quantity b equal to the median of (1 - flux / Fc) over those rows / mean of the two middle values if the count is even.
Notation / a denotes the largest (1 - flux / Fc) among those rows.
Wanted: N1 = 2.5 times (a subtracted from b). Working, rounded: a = -0.05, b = -0.10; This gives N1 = -0.12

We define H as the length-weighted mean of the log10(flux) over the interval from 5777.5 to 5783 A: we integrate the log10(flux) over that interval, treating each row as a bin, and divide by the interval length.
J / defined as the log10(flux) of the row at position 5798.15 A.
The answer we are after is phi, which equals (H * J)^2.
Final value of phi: 0.025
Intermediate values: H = 0.402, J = 0.39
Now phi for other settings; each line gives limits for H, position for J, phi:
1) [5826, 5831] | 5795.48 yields 0.033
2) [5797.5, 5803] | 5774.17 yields 0.030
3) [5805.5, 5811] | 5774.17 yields 0.034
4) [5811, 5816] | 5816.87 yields 0.036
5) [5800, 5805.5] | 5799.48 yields 0.026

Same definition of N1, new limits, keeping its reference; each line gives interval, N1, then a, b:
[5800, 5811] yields -0.09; 0.04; 0.01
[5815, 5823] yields -0.05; -0.01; -0.03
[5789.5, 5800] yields -0.10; 0.11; 0.07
